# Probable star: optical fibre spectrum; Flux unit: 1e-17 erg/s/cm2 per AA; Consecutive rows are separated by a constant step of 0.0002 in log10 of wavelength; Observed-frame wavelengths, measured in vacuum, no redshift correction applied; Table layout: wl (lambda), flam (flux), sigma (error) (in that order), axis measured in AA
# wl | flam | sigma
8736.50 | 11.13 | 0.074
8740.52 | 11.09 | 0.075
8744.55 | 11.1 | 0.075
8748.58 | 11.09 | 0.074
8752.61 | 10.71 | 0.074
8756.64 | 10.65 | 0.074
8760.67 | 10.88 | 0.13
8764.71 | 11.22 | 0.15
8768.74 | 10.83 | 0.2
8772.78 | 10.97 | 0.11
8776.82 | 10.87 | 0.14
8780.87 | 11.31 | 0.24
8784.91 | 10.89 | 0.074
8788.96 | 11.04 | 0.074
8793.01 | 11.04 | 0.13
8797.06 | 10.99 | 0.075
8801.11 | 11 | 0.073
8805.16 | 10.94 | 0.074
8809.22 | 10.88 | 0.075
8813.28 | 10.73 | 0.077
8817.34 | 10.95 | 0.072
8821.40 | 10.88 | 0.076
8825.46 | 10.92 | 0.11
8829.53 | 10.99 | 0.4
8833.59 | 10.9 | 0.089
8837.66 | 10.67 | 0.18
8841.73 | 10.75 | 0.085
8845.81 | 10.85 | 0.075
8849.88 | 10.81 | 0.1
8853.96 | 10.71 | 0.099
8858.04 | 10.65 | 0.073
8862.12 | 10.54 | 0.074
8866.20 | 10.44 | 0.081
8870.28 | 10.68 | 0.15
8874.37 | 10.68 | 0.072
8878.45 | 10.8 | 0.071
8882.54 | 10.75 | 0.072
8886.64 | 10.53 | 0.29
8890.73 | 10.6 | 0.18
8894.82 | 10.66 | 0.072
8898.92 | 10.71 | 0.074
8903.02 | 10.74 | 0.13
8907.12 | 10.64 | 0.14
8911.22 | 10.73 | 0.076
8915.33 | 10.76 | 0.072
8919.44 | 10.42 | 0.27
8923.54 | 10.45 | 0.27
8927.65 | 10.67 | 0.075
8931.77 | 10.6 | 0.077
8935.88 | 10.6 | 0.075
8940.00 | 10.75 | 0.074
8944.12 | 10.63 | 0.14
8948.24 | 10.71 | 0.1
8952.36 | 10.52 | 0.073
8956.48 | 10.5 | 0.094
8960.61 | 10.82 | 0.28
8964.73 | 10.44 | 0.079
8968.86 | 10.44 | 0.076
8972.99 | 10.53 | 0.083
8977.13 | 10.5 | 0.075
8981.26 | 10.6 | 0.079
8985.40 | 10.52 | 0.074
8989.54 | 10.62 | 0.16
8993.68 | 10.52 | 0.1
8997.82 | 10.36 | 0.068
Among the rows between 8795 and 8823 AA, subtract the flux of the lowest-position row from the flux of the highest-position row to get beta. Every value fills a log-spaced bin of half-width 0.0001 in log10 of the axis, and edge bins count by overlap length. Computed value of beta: -0.11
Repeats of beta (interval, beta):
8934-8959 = -0.10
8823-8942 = -0.17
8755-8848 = 0.20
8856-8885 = 0.10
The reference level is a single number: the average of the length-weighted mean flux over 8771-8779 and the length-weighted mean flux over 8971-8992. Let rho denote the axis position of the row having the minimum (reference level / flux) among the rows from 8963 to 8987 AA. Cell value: 8981.26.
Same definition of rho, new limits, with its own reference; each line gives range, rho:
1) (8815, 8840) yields 8829.53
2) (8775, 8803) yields 8780.87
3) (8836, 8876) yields 8845.81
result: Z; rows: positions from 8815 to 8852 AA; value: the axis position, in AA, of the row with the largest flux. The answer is 8829.53 AA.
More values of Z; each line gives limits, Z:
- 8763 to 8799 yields 8780.87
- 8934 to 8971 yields 8960.61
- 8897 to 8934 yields 8915.33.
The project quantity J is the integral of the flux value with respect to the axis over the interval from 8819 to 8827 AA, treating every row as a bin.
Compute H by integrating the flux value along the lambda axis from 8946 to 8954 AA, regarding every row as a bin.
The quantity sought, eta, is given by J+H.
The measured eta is 172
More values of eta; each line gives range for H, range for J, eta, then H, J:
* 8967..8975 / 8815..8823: 171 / 83.9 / 87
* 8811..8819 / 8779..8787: 175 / 86.7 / 89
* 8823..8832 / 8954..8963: 194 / 98.6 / 96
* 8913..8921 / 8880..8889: 181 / 84.7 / 96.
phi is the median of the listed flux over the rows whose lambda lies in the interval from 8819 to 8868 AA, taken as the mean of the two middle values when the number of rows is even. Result 10.8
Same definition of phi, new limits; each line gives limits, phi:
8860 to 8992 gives 10.6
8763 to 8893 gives 10.9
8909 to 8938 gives 10.6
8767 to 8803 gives 11.0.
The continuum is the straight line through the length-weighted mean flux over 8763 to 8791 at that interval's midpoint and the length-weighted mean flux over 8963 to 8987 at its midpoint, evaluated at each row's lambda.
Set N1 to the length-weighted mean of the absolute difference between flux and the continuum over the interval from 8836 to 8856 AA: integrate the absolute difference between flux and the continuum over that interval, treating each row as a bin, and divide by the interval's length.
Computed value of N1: 0.08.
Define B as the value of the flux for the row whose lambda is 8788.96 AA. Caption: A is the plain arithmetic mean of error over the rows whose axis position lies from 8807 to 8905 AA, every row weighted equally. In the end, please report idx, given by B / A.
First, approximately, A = 0.116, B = 11.04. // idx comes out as 95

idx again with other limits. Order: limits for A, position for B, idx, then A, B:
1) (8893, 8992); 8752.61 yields 95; 0.113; 10.71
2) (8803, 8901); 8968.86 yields 92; 0.113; 10.44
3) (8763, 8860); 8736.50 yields 94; 0.119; 11.13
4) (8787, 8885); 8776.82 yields 106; 0.102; 10.87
